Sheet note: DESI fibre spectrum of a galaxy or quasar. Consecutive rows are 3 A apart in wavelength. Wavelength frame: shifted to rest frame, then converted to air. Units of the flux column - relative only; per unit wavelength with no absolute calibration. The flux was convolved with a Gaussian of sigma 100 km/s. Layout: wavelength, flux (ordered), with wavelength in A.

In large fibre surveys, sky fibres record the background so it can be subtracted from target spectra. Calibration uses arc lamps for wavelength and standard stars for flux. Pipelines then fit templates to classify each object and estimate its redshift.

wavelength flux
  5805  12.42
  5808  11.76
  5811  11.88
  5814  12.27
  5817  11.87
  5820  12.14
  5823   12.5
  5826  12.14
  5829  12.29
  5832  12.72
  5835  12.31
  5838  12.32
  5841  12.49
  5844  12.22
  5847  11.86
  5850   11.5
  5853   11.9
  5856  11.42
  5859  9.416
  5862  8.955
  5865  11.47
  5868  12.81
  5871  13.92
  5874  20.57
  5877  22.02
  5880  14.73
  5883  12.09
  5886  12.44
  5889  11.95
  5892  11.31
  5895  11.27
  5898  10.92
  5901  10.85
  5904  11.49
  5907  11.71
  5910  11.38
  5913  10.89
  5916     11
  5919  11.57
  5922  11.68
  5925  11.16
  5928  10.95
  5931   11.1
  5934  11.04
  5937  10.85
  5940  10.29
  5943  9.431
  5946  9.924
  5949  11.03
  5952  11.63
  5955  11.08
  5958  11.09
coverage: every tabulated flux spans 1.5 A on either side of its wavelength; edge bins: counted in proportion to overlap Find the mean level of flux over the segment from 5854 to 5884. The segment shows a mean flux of 13.7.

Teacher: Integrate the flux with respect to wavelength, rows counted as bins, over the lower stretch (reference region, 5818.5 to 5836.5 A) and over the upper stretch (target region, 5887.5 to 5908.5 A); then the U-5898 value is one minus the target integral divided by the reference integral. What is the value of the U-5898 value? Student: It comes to -0.07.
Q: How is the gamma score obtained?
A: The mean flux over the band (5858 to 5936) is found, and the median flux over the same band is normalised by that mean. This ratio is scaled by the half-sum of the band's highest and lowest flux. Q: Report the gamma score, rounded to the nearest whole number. 14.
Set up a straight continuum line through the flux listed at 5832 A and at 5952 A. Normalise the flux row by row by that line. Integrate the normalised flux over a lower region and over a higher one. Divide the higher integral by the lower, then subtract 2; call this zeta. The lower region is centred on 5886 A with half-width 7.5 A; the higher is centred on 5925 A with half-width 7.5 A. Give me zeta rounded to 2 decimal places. -1.07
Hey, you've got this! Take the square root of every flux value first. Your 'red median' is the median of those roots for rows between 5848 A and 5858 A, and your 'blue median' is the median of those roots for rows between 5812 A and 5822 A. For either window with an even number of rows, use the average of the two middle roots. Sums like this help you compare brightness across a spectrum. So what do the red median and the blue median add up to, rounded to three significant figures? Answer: 6.88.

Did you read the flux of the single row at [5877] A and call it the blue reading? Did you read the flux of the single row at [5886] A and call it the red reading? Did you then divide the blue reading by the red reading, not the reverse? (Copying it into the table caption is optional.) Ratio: 1.8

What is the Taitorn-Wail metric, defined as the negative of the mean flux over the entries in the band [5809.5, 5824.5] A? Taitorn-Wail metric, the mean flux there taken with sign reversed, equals -12.1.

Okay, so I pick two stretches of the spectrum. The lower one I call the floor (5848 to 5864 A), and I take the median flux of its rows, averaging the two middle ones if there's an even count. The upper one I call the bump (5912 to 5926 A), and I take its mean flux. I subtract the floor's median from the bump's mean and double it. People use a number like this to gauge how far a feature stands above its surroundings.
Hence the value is 0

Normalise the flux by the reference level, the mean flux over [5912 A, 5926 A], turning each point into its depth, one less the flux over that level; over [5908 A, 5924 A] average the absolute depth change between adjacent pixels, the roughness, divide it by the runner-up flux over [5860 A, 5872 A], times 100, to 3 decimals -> 0.222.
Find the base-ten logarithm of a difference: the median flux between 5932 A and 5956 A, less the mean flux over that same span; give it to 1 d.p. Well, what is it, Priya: -0.6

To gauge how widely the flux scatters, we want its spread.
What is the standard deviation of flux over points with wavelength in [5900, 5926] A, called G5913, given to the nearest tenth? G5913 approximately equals 0.3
